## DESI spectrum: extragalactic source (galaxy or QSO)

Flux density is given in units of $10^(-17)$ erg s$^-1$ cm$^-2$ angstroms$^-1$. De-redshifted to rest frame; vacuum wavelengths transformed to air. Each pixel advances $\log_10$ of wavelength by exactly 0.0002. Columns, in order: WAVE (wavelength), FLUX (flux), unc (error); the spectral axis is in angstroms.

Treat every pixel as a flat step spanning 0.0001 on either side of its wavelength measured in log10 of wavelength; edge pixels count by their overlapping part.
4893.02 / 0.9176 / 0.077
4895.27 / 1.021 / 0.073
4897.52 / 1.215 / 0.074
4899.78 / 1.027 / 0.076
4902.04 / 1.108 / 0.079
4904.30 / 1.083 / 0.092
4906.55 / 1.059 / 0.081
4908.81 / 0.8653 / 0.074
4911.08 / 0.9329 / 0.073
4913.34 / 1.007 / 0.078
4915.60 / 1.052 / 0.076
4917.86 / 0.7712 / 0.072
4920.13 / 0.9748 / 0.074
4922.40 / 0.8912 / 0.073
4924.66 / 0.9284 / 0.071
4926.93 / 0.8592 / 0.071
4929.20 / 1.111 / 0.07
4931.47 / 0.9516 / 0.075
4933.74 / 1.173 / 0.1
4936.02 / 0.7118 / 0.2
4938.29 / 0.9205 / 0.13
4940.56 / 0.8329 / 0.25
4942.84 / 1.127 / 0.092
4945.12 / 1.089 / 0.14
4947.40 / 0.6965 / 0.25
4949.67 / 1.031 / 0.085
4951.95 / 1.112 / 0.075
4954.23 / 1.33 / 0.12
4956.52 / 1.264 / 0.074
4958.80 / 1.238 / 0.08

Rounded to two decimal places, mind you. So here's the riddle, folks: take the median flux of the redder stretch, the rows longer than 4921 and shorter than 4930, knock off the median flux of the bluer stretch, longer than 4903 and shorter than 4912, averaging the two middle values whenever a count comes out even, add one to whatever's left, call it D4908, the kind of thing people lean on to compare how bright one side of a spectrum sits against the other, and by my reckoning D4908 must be 0.91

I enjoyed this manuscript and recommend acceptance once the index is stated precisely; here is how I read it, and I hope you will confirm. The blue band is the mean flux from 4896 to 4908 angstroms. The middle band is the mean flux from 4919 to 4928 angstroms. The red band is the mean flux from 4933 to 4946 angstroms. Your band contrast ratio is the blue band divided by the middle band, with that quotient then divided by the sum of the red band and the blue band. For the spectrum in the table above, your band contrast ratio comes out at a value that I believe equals 0.580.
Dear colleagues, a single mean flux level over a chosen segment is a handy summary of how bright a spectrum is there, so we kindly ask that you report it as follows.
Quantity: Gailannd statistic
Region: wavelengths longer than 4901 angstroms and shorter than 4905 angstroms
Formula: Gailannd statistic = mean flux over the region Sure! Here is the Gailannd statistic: 1.10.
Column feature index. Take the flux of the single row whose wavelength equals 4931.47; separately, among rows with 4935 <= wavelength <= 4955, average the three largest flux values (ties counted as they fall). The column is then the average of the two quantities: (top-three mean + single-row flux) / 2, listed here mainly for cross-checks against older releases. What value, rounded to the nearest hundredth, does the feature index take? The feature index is 1.07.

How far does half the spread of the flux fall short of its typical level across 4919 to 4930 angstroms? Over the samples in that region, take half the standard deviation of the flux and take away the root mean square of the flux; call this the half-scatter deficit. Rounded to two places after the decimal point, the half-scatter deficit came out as -0.91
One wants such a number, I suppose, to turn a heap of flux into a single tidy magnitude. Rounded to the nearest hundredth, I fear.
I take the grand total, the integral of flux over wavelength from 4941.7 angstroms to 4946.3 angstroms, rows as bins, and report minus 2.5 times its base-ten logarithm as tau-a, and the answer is -1.76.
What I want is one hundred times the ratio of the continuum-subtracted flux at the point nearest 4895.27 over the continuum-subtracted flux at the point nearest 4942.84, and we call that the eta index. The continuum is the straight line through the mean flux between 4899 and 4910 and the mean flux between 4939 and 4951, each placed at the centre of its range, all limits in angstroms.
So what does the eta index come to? -14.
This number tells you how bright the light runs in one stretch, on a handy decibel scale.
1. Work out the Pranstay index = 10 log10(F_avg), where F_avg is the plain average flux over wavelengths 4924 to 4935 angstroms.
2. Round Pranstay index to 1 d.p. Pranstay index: 0.0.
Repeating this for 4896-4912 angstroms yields 0.2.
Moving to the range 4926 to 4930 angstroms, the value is -0.1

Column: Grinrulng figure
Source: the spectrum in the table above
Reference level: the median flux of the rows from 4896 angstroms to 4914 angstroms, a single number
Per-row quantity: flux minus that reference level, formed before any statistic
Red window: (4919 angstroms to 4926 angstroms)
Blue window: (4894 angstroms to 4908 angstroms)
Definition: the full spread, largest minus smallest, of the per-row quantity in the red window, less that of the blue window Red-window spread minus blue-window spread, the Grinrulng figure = -0.11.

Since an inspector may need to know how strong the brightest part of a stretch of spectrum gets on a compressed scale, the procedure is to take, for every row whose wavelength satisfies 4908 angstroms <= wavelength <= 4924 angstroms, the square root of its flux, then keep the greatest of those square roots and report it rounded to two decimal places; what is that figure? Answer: 1.03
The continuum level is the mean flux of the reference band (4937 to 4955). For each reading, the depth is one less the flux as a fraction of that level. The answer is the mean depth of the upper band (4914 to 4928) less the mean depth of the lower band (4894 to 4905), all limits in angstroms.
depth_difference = 0.17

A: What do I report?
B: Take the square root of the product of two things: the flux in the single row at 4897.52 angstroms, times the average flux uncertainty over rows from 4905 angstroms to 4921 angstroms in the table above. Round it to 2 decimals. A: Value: 0.30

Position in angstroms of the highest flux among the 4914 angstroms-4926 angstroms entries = 4915.60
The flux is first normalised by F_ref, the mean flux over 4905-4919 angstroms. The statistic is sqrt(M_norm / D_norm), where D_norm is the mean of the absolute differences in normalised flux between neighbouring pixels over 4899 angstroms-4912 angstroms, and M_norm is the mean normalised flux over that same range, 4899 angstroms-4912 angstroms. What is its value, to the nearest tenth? 3.6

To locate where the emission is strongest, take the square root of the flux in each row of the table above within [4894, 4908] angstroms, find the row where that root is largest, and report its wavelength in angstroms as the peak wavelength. 4897.52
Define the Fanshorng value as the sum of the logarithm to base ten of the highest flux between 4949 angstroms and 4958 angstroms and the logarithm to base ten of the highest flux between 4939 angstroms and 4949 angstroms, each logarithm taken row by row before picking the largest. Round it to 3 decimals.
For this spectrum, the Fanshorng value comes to 0.176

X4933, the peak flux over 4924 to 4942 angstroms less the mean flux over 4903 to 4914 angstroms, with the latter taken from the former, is 0.18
